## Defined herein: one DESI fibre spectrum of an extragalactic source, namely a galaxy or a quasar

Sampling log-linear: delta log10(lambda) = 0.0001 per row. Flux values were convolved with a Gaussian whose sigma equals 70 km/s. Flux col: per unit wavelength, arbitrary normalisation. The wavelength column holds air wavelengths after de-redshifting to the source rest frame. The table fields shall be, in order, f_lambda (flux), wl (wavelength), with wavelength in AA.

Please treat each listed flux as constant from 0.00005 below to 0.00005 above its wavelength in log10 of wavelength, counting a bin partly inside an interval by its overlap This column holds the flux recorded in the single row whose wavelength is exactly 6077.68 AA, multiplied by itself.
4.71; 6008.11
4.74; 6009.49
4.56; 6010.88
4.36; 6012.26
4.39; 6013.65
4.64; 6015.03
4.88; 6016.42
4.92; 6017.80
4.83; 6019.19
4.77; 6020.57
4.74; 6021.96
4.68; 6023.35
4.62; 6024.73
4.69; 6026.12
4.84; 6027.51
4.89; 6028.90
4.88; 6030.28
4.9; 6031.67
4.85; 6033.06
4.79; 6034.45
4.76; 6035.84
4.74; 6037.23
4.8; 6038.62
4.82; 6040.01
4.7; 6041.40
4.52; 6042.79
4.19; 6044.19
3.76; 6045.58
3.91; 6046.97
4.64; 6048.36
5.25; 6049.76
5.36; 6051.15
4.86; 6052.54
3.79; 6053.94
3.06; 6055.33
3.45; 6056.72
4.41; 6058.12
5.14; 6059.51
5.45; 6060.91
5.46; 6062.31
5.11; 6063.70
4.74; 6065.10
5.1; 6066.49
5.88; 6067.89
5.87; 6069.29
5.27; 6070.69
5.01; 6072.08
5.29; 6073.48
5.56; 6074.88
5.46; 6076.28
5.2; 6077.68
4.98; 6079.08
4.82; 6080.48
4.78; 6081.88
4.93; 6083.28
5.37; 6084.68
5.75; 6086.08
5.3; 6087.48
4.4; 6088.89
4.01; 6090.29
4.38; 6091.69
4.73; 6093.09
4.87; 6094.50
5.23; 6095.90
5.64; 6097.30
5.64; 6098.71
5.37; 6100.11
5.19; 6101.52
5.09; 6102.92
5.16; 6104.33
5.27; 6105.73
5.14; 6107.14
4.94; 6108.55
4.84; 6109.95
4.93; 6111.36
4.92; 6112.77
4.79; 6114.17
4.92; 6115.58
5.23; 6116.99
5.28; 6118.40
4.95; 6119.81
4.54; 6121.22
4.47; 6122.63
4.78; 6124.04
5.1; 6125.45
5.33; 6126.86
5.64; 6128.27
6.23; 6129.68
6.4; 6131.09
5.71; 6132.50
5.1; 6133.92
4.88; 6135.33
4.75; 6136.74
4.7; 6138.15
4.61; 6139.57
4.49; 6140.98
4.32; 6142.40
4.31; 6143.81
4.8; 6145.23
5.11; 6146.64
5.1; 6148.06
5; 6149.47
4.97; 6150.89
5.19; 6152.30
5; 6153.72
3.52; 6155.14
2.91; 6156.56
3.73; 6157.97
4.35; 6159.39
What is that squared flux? 27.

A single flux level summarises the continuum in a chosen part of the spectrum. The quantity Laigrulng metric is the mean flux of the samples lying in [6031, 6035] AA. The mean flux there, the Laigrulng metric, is 4.8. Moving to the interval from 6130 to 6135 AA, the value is 5.7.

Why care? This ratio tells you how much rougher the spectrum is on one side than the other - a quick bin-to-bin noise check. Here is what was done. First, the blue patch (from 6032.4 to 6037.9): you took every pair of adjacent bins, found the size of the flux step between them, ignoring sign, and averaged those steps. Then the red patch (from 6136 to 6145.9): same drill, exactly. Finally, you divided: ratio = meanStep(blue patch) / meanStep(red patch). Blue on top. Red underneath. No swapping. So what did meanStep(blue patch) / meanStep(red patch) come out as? 0.24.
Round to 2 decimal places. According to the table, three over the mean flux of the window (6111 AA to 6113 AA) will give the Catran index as 0.61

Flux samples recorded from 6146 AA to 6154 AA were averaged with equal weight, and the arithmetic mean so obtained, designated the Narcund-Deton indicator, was 5.06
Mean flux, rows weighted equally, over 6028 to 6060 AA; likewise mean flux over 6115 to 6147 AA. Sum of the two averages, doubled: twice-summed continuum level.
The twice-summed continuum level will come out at 19.14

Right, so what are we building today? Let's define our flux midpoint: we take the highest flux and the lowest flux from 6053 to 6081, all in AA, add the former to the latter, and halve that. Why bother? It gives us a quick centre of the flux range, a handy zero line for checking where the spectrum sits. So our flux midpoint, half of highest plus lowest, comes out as 4.5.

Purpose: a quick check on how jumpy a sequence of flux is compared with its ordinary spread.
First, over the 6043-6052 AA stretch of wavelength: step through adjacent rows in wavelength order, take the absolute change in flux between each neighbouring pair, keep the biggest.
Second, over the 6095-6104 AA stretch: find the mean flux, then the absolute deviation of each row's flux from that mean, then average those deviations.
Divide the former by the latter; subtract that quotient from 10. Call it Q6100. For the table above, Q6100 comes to 6.2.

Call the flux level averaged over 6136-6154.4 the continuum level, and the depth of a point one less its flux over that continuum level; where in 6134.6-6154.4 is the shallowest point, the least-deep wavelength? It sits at 6152.30 AA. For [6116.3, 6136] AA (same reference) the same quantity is 6131.09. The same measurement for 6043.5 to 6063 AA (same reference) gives 6062.31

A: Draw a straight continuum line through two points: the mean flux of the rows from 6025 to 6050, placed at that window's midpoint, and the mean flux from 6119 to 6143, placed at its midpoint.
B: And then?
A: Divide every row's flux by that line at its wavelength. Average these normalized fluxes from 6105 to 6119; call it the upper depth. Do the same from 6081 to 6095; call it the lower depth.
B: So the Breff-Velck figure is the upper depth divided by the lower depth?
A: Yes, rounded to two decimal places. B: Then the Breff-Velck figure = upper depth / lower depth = 1.01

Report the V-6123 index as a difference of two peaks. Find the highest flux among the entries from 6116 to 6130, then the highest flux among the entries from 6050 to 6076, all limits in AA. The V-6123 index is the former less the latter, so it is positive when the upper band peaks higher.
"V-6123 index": 0.35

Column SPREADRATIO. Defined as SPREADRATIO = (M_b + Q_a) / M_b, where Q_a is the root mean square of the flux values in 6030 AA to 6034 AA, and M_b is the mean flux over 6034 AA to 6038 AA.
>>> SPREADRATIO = 2.02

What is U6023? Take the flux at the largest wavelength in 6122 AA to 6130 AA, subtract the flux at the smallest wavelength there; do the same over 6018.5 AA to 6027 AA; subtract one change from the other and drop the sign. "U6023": 1.90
